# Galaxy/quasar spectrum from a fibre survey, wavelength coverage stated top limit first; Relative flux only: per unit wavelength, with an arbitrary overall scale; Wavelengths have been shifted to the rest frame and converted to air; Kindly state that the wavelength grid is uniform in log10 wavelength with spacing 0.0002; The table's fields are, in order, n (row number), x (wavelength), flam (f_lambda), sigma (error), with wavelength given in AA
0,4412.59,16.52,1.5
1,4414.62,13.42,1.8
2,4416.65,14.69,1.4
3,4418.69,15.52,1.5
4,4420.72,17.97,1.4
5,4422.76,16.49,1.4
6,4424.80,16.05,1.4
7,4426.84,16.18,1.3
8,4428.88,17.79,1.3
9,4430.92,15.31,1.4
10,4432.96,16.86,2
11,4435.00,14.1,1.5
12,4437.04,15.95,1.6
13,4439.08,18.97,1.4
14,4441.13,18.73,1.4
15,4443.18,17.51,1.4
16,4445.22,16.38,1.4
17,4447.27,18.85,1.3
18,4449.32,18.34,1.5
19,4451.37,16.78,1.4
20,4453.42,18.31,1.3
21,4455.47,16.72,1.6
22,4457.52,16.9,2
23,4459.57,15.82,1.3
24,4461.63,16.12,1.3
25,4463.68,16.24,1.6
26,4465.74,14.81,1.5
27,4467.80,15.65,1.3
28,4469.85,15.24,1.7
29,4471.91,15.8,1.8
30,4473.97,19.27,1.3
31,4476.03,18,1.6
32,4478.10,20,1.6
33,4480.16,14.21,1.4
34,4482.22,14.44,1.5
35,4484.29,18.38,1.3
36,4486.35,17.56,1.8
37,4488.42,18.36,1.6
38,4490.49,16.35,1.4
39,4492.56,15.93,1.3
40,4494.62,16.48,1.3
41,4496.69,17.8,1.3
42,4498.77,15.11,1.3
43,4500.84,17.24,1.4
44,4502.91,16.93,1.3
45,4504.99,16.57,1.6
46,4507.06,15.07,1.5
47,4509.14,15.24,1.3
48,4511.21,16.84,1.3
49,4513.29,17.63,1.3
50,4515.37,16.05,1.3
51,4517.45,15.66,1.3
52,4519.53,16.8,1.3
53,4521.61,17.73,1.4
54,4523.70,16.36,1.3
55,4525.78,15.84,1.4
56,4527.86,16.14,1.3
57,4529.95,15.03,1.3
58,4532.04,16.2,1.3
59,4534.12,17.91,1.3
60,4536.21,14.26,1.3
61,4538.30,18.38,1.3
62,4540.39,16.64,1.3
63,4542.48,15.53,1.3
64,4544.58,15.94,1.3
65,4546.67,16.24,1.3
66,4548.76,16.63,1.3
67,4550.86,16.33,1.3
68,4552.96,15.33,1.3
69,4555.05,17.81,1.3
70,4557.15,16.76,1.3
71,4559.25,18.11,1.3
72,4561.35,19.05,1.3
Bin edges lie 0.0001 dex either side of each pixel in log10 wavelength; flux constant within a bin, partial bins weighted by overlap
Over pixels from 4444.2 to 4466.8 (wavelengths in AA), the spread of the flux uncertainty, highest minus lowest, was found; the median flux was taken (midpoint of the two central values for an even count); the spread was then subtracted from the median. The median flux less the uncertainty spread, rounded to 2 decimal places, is 16.02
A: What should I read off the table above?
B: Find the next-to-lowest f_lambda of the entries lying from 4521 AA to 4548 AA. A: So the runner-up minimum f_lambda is 15.03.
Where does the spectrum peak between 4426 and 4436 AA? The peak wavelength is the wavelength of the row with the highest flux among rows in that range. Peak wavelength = 4428.88 AA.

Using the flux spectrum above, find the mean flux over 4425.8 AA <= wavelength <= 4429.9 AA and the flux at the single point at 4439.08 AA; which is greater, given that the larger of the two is 19.0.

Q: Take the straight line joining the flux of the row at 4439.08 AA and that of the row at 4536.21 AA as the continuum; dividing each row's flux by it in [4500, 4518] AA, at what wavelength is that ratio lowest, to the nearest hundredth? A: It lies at 4507.06 AA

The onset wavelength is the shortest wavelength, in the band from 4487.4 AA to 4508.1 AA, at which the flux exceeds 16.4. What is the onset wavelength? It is 4488.42 AA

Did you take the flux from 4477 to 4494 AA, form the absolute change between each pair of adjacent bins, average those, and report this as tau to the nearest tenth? 2.0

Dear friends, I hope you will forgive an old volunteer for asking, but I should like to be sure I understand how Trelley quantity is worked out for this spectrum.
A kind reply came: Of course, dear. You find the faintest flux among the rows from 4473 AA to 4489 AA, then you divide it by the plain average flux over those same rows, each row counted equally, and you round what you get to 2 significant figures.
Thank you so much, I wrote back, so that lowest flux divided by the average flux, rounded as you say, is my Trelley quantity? 0.81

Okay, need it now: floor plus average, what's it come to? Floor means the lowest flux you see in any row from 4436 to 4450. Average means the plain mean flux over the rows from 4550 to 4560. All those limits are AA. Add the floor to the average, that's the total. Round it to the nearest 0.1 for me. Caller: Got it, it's 32.8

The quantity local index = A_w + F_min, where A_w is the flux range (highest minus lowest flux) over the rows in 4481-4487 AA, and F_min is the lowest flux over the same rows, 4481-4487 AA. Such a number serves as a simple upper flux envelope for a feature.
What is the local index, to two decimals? 18.38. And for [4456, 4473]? 16.90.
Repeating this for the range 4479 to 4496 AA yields 18.38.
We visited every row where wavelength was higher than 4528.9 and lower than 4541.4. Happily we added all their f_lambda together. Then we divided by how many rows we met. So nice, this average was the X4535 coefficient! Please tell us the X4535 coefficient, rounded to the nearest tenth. 16.4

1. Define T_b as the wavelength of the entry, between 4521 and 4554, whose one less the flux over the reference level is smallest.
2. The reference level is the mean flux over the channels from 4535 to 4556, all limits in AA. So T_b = 4538.30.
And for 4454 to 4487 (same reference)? 4478.10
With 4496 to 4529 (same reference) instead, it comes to 4496.69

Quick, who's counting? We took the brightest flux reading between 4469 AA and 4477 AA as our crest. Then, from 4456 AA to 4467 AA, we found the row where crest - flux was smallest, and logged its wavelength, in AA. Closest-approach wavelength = 4457.52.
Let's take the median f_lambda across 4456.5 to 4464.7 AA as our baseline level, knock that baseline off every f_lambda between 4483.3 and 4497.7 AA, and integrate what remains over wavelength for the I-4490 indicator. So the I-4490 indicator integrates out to 16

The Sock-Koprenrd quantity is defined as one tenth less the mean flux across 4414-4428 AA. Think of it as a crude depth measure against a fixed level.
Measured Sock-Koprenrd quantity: -15.7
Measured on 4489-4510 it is -16.2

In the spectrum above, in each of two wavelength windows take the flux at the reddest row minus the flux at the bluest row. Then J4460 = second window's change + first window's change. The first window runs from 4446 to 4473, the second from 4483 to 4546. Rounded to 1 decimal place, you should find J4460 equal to -5.5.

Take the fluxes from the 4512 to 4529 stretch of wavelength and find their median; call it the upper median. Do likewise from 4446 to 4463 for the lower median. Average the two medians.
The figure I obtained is 16.5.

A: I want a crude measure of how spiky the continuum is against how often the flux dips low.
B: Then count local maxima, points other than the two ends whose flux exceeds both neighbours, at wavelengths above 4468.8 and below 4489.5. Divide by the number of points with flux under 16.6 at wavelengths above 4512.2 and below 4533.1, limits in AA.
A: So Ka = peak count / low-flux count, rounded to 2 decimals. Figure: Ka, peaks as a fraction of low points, 0.43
